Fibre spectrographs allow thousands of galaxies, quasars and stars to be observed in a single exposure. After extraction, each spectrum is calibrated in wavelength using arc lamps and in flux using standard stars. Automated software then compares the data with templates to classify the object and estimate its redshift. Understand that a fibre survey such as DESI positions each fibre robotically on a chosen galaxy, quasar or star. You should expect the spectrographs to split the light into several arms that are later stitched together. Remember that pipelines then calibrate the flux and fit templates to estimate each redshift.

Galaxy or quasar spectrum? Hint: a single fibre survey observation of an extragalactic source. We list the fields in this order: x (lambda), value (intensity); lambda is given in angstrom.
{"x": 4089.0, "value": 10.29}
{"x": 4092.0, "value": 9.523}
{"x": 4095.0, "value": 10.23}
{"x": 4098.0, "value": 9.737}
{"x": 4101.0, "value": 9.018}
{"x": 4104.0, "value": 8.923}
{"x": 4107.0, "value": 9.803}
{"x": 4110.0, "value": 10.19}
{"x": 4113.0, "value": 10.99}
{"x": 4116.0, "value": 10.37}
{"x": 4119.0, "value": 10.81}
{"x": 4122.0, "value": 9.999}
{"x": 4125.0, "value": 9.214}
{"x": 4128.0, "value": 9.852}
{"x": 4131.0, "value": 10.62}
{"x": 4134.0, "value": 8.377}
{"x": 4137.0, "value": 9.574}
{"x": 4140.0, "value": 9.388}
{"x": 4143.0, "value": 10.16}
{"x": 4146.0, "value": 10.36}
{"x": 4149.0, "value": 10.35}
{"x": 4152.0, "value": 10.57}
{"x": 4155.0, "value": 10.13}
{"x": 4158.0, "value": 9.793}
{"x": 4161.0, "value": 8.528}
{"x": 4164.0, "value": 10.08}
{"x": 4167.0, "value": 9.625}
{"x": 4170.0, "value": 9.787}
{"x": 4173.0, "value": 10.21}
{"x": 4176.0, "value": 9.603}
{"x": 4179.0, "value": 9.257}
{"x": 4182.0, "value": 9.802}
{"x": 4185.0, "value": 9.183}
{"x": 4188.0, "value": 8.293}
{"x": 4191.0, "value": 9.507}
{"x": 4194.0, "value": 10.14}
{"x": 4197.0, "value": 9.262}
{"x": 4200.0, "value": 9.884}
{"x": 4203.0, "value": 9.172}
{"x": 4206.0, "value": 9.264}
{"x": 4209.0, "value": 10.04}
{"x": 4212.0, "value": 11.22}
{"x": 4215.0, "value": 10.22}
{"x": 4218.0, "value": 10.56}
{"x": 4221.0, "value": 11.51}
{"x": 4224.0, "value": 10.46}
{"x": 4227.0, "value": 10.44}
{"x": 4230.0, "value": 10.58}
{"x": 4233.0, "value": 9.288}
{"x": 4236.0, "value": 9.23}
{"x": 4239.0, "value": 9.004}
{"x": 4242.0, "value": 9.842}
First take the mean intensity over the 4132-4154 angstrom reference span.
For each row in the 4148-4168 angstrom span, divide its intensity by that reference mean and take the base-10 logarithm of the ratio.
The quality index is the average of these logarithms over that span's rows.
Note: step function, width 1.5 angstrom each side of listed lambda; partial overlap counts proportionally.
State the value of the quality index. 0.00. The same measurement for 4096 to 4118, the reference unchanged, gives 0.00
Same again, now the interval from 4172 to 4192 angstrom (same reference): -0.02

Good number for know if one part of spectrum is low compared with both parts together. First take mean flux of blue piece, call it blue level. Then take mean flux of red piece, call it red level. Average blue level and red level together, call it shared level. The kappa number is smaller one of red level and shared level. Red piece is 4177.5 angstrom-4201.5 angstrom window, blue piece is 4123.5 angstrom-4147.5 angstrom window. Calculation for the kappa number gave 9.4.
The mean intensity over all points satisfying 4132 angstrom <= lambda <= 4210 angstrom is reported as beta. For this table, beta 9.6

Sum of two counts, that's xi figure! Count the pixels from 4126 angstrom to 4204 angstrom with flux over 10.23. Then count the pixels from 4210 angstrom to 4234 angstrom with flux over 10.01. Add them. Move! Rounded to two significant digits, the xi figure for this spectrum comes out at 11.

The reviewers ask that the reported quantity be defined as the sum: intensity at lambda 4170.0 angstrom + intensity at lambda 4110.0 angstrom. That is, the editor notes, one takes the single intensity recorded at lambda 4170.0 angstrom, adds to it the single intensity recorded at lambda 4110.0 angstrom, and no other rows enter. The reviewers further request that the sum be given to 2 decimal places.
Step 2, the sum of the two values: 19.98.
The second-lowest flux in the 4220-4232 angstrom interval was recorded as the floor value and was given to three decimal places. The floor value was 10.460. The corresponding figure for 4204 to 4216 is 10.040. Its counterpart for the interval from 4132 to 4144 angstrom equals 9.388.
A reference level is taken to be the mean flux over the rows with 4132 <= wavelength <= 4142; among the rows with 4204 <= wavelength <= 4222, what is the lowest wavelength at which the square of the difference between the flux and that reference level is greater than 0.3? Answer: 4209.0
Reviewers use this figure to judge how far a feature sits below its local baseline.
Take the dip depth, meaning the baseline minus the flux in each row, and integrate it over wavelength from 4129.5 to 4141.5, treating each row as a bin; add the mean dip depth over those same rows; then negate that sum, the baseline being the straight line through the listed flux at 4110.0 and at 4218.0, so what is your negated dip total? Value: -10.2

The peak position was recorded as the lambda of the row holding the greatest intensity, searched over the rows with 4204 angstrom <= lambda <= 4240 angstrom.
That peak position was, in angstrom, 4221.0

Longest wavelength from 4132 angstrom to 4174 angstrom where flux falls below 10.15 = 4170.0 angstrom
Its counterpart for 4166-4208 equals 4206.0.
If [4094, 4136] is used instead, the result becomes 4134.0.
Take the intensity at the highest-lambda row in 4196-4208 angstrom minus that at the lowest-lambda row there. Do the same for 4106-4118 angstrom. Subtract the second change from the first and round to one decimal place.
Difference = -0.6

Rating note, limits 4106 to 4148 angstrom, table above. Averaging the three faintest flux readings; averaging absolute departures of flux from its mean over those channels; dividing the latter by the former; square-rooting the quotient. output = 0.24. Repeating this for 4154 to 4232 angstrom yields 0.25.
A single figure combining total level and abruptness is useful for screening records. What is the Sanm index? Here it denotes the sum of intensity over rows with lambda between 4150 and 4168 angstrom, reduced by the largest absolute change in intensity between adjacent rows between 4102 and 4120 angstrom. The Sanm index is 58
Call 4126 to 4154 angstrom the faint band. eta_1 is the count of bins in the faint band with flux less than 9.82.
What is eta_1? 3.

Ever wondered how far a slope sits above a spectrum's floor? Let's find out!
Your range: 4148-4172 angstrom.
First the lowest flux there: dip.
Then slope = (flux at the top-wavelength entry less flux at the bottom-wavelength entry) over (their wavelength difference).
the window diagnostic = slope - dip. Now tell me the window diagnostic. -8.55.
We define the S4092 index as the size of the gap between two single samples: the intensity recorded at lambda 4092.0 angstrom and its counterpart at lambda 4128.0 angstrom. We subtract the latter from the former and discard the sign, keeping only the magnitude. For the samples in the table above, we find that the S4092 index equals 0.33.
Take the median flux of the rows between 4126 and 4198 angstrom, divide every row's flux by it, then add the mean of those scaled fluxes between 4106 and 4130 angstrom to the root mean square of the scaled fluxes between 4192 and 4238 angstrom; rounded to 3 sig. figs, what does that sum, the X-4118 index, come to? 2.07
